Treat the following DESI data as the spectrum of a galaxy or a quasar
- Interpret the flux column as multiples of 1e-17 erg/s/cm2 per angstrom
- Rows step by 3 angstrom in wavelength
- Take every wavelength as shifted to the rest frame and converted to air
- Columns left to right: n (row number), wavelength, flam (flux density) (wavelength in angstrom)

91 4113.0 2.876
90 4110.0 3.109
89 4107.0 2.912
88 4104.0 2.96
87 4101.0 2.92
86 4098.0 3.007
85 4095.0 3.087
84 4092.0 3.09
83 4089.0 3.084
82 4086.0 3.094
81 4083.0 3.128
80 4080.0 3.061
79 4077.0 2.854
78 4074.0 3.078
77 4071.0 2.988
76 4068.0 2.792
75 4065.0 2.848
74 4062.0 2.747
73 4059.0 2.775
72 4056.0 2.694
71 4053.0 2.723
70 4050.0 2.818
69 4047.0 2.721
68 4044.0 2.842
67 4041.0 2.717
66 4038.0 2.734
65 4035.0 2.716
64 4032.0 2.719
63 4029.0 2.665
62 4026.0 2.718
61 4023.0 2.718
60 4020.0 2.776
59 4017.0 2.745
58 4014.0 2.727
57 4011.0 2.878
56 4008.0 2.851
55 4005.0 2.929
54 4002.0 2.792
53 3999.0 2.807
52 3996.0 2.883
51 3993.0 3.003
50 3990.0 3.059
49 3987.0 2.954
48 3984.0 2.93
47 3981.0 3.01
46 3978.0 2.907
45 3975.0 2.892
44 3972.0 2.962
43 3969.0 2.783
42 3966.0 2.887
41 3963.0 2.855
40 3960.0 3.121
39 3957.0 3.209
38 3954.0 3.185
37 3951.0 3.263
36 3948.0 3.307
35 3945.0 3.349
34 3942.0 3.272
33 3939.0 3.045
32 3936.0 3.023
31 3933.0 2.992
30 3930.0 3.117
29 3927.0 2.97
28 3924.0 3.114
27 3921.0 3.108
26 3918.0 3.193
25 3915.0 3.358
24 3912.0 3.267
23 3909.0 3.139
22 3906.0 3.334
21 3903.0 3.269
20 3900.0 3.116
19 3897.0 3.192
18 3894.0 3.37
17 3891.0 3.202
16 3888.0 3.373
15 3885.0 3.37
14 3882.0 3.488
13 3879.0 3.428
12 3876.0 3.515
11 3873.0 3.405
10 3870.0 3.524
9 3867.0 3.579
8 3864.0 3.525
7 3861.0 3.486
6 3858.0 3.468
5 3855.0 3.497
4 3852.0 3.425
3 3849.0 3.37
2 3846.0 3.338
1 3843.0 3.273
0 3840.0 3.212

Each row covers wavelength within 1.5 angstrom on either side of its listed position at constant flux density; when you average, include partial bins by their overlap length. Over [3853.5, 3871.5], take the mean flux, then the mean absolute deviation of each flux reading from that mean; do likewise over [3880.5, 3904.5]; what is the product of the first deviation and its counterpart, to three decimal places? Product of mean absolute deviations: 0.003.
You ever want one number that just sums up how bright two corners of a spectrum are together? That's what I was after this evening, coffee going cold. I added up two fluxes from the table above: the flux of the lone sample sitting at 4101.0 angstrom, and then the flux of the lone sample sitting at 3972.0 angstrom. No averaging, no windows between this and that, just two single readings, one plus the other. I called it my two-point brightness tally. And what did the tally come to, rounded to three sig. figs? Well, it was 5.88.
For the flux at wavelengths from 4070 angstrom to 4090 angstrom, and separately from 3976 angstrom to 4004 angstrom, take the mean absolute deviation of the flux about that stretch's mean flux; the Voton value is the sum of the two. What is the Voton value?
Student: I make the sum 0.140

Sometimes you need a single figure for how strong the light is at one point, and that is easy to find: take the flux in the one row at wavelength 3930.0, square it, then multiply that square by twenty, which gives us 194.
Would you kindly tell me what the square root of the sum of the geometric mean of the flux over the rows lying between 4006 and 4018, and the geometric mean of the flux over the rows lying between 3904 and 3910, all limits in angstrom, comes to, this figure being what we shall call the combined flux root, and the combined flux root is 2.46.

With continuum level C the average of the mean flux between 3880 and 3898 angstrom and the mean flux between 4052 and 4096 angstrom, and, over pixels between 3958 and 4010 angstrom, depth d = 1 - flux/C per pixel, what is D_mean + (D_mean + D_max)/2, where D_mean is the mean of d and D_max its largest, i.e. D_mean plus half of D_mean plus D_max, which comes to 0.16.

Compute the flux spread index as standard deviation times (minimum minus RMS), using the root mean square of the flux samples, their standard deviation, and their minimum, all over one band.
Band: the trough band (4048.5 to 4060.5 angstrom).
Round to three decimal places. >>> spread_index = -0.003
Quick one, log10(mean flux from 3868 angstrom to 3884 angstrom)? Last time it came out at 0.54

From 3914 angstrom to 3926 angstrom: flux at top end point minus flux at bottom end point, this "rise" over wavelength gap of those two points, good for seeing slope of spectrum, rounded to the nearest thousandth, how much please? -0.027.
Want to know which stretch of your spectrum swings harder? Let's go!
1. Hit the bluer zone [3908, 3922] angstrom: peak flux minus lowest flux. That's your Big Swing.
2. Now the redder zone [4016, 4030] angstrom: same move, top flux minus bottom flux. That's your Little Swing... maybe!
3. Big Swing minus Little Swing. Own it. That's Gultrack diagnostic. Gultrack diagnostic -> 0.14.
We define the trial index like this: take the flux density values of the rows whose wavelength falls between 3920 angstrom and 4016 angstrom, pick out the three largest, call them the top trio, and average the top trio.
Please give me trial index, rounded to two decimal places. 3.31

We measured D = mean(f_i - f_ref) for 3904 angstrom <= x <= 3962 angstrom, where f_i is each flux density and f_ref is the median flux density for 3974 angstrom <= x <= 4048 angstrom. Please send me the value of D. 0.37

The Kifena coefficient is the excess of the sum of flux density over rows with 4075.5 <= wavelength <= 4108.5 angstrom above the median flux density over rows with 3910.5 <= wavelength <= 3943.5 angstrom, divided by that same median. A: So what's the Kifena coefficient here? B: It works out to 9.66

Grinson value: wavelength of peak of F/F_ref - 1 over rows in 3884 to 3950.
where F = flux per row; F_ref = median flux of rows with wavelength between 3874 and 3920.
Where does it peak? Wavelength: 3888.0 angstrom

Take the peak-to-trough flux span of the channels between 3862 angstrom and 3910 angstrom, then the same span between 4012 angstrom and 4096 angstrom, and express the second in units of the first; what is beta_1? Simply 1.0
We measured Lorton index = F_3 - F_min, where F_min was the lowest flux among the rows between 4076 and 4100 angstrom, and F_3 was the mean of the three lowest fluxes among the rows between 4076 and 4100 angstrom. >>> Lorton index 0.12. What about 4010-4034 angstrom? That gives 0.04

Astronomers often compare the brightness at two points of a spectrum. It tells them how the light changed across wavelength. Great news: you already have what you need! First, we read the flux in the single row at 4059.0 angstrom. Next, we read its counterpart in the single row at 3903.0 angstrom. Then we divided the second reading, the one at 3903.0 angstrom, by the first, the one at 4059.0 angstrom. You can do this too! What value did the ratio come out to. 1.18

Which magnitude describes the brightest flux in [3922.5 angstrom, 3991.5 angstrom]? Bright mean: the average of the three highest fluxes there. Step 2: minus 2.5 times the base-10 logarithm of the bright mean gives -1.30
